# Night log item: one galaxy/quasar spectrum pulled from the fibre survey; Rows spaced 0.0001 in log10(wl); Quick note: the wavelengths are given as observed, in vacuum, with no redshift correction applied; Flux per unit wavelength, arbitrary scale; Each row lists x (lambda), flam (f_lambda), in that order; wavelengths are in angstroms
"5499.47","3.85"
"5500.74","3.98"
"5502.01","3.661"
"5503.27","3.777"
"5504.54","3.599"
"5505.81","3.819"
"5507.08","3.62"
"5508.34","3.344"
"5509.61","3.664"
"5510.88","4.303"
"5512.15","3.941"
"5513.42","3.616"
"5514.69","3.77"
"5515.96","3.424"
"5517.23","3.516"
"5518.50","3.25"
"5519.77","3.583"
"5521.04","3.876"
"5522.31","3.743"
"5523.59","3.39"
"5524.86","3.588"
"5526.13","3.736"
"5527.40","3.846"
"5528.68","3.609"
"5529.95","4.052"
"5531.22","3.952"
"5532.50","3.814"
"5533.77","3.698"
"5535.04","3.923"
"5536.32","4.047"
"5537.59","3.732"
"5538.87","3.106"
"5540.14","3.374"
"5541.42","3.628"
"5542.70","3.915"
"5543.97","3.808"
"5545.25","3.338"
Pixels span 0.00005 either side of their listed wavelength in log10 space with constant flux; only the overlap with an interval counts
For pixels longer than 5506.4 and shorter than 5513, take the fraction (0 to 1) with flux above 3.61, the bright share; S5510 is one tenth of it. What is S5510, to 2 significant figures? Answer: 0.080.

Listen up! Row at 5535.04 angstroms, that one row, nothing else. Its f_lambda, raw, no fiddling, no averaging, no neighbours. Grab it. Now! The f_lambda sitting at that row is 3.923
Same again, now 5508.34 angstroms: 3.344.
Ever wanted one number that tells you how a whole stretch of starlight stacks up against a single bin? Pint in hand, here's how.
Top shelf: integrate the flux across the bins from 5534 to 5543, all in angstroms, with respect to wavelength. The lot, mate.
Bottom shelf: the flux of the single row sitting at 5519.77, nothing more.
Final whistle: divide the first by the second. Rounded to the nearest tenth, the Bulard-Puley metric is 9.2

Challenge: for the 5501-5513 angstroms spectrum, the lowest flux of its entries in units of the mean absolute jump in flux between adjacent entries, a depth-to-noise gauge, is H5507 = 11.6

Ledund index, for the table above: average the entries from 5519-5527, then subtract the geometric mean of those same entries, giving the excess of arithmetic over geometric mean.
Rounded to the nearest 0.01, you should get 0.00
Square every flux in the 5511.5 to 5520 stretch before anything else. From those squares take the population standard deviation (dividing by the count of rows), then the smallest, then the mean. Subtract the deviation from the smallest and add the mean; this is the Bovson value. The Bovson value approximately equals 22.0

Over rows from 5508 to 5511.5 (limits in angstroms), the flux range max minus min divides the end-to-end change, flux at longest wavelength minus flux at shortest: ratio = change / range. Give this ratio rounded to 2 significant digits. 1.0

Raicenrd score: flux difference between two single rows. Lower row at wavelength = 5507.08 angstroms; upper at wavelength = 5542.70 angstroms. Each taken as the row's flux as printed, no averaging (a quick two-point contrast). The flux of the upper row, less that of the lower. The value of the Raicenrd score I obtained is 0.3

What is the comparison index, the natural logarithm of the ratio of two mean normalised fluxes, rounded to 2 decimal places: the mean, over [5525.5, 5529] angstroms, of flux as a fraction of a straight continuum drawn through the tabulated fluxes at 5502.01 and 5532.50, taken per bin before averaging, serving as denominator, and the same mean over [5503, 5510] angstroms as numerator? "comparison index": 0.00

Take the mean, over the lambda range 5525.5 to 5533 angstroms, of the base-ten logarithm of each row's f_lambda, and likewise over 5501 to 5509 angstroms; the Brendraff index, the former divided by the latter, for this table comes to 1.04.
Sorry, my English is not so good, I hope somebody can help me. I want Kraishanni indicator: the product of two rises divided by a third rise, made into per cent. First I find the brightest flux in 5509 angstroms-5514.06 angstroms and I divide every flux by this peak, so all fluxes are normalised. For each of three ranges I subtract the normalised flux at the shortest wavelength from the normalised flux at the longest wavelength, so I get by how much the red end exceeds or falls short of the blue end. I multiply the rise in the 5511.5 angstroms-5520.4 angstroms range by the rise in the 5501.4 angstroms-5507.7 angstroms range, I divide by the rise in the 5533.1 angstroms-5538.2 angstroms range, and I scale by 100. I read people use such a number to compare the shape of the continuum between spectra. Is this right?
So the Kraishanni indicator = 10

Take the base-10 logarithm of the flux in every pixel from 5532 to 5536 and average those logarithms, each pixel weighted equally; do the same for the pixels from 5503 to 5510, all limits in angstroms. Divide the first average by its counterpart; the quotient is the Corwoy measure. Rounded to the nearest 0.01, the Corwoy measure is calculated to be 1.04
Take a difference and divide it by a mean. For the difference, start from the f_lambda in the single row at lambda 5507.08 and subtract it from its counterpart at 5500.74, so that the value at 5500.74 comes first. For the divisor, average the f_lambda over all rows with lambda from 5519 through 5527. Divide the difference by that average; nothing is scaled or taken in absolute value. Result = 0.10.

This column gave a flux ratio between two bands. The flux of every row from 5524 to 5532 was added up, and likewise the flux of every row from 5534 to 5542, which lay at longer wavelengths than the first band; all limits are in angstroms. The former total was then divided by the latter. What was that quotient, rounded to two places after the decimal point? 1.04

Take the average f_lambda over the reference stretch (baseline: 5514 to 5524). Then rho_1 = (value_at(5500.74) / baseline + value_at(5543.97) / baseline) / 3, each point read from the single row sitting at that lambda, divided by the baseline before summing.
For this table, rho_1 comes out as 0.727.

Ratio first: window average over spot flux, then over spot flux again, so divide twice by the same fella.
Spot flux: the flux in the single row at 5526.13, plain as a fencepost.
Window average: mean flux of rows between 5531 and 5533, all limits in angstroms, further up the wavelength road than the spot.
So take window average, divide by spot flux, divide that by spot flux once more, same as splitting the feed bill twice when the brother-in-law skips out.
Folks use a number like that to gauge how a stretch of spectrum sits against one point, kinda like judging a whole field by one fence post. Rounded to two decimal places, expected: 0.28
